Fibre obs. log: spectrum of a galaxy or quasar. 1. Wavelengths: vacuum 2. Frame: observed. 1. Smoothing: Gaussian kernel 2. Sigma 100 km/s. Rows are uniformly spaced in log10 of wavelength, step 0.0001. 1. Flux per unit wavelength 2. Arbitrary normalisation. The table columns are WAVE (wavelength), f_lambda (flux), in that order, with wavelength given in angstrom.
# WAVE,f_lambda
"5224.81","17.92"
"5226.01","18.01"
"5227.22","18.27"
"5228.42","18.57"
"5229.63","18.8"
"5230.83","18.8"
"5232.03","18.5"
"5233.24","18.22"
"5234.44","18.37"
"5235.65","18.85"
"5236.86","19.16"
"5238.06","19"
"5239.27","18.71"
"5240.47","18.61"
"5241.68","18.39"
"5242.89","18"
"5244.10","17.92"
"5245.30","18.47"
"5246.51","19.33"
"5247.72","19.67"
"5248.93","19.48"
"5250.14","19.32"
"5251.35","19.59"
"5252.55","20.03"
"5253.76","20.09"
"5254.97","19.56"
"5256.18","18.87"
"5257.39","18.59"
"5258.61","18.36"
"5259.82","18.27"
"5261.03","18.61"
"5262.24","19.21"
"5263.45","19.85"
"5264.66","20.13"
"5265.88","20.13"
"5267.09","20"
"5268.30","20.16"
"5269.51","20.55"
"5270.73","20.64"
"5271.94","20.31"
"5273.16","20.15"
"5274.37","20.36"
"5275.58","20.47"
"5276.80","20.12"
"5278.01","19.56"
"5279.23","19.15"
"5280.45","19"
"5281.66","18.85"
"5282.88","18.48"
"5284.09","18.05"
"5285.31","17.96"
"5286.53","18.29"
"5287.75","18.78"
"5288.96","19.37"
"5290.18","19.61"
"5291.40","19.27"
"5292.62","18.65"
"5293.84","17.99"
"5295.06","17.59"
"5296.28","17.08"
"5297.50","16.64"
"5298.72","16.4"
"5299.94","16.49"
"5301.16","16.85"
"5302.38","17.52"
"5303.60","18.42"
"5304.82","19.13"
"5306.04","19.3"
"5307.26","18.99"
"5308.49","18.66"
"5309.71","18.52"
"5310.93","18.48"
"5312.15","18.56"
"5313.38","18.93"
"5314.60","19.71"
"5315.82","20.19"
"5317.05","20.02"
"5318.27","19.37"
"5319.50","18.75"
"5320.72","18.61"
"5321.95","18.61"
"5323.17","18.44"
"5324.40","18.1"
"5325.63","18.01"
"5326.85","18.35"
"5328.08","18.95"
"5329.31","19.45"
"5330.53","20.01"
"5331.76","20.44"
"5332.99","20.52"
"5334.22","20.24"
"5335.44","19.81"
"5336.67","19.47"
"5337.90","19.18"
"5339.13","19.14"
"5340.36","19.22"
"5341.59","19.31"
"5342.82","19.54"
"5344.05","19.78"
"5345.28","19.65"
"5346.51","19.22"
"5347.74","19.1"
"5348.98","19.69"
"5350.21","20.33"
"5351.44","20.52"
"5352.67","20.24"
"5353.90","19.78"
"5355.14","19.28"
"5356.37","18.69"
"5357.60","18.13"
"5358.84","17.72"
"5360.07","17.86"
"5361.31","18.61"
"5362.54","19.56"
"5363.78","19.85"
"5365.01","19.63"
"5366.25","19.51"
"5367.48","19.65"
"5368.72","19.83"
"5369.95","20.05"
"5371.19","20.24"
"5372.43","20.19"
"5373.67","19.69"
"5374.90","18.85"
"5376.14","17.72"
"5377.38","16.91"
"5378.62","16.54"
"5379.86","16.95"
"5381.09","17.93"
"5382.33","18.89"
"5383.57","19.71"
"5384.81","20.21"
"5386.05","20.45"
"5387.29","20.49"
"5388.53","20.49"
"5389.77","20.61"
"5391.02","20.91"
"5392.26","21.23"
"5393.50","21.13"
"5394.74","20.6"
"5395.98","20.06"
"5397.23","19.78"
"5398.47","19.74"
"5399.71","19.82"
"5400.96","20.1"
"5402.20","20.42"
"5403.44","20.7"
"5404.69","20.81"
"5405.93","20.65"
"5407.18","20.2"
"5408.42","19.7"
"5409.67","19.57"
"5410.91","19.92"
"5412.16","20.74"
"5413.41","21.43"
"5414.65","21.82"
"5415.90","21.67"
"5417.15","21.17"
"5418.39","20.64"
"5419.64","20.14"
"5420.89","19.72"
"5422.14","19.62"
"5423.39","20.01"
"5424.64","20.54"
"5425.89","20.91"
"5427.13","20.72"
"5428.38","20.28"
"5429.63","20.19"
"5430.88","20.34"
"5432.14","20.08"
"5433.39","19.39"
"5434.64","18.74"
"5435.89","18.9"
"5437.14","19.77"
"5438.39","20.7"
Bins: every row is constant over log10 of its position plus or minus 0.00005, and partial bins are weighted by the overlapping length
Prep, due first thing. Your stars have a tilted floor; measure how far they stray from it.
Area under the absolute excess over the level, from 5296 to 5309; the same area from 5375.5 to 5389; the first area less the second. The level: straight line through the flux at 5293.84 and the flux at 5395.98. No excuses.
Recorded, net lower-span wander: -6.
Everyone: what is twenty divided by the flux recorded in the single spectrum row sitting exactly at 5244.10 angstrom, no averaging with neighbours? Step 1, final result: 1.12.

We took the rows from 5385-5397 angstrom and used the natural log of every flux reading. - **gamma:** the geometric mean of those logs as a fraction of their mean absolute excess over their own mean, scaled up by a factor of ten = 2209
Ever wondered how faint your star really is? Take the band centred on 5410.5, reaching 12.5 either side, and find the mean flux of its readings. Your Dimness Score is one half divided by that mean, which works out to 0.0245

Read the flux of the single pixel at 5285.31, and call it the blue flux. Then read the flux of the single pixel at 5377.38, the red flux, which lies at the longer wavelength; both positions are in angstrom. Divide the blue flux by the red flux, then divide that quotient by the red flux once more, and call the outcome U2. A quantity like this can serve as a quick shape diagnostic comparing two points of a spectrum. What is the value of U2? 0.063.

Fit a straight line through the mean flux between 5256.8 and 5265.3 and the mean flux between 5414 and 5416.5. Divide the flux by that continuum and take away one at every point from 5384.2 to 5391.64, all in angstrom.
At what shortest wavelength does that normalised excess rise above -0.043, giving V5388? 5386.05 angstrom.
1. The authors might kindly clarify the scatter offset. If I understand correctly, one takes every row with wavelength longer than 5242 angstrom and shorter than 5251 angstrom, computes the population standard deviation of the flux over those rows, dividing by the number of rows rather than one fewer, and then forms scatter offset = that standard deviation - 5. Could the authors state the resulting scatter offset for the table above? -4.32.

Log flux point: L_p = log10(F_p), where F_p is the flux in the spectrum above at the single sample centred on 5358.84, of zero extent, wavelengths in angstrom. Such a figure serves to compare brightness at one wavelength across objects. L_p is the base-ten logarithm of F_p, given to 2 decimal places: 1.25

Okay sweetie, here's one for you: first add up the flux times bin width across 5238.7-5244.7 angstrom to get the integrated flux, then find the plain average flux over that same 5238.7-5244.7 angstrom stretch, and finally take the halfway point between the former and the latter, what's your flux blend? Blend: 64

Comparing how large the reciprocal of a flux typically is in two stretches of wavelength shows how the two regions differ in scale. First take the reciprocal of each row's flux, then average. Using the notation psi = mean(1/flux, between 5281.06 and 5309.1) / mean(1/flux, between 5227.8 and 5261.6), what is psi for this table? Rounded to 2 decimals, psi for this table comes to 1.04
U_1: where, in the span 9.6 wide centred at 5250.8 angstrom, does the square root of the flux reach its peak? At 5253.76 angstrom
